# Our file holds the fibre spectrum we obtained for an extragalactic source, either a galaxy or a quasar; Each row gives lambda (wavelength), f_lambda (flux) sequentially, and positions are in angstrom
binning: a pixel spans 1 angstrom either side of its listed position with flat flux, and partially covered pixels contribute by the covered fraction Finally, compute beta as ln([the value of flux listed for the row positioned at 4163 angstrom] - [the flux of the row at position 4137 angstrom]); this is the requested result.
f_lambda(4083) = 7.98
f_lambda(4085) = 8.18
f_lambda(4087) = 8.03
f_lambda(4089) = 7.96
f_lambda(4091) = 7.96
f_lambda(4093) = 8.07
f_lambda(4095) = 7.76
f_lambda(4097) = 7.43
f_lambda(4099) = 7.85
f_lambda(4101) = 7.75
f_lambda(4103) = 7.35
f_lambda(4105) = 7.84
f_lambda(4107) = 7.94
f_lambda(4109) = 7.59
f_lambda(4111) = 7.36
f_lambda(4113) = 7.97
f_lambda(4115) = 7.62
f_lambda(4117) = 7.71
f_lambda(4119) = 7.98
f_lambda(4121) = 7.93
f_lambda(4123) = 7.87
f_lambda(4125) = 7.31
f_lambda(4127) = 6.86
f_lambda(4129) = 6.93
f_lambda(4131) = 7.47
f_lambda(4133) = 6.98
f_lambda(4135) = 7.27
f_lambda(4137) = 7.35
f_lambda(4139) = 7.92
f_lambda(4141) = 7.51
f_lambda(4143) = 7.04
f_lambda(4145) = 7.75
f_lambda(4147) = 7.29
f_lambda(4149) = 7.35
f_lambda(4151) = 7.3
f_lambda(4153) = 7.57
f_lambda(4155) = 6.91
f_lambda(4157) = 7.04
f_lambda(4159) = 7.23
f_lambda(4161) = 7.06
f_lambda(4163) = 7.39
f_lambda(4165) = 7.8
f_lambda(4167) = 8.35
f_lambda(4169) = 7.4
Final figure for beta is -3.2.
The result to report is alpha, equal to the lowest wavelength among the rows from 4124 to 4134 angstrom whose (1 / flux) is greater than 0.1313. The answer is 4125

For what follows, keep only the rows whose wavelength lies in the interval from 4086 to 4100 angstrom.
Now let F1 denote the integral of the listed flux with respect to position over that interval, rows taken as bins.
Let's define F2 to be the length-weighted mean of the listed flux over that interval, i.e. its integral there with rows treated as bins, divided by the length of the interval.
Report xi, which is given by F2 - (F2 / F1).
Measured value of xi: 7.79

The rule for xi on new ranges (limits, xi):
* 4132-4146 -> 7.33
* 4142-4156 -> 7.24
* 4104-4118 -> 7.65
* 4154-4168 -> 7.33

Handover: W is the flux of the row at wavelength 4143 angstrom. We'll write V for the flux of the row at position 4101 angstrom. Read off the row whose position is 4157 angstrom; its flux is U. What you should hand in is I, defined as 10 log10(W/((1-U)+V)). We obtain 6.1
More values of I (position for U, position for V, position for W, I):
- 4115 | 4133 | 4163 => 13.1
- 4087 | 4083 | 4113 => 9.2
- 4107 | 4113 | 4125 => 8.5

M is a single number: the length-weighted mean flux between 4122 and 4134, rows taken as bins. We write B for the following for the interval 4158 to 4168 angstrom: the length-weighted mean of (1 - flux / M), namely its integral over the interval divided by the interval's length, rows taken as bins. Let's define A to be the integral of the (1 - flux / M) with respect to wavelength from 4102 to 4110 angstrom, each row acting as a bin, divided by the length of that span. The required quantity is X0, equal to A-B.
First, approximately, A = -0.06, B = -0.05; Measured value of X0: -0.016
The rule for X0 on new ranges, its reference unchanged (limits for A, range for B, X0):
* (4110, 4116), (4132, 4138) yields -0.062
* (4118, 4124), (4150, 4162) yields -0.102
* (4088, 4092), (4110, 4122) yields -0.027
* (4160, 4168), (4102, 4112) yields -0.005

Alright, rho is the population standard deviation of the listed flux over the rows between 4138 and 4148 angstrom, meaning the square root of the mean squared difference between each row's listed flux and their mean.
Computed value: 0.31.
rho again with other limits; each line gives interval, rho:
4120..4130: 0.45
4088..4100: 0.21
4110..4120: 0.23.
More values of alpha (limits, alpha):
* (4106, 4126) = 4109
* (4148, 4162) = 4149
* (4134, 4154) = 4135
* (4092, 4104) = 4097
